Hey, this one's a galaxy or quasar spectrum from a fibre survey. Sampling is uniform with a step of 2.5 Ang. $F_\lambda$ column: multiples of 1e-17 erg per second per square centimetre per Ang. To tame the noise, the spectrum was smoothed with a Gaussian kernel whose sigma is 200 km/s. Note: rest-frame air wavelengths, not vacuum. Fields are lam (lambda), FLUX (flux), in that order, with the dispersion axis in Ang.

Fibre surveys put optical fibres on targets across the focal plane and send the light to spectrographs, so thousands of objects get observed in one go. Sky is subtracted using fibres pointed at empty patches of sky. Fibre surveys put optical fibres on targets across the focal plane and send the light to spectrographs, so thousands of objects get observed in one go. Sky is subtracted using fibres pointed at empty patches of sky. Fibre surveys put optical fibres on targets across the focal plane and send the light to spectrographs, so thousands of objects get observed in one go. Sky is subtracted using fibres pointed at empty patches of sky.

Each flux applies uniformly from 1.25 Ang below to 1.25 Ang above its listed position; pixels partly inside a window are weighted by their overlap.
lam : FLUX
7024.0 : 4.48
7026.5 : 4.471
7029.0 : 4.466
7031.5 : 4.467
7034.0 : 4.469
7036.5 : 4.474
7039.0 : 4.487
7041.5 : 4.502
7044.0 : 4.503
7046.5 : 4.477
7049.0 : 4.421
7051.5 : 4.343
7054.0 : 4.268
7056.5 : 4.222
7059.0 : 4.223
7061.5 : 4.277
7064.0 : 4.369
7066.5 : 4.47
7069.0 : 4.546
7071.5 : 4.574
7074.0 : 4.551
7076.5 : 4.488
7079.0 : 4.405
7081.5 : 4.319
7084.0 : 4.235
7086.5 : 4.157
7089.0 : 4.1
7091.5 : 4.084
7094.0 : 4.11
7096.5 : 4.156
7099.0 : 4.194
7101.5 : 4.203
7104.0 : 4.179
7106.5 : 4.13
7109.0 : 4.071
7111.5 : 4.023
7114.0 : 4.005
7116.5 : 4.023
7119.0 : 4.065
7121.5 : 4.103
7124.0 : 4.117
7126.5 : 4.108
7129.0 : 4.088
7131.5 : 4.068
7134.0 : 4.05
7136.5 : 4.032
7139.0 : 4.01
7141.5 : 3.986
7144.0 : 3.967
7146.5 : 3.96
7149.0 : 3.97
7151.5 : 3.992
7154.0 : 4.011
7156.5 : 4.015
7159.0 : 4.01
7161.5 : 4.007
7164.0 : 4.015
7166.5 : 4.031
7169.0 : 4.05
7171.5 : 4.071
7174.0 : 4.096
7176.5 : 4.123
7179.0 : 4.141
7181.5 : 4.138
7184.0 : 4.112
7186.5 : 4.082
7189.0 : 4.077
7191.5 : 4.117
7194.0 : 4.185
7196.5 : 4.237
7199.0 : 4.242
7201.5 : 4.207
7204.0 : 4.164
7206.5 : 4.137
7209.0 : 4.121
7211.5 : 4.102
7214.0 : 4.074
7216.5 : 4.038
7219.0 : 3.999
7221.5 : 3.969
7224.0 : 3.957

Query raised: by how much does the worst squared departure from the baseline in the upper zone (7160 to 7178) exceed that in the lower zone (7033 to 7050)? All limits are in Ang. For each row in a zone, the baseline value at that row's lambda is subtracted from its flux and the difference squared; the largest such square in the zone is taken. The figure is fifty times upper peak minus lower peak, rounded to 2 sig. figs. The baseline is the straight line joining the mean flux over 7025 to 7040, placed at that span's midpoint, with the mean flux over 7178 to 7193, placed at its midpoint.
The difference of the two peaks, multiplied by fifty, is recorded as 1.1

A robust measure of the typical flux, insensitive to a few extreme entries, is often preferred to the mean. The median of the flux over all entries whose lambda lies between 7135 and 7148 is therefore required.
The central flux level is 3.99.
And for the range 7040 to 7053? 4.48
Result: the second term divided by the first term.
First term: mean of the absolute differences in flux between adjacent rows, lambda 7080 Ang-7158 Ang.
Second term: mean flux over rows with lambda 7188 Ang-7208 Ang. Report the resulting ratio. 143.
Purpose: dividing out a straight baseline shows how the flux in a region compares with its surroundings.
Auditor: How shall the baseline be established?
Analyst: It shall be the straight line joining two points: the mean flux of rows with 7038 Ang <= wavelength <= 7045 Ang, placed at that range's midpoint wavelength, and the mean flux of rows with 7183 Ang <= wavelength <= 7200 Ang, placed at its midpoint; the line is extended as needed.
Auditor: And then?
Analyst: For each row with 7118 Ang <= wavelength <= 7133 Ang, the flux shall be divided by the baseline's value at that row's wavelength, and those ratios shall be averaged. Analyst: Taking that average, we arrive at 0.95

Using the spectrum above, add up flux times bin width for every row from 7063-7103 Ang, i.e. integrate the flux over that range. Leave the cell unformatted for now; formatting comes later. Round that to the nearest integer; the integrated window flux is 172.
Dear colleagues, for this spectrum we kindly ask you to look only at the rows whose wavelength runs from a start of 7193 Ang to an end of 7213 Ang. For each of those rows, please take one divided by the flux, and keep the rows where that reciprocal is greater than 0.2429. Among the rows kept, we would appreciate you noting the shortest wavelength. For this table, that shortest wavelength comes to 7211.5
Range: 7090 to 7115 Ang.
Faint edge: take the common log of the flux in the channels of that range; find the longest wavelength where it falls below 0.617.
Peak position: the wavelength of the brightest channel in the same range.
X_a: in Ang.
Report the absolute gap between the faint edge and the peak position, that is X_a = 12.5 Ang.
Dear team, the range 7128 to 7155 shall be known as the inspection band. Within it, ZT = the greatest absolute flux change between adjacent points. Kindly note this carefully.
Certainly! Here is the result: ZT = 0.02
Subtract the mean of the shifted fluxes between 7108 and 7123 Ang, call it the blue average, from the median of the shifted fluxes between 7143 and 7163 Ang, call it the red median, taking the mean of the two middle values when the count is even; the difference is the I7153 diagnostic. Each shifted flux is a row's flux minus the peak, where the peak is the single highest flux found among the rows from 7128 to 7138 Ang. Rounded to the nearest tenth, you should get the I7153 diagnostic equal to 0.0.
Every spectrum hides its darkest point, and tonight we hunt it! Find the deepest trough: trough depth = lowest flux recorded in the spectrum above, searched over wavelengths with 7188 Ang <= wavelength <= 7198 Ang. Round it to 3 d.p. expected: 4.077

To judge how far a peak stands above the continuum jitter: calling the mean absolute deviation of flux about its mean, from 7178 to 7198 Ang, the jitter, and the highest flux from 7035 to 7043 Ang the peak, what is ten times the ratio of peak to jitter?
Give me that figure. 1151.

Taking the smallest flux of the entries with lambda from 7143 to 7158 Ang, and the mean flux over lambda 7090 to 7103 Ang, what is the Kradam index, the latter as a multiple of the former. 1.05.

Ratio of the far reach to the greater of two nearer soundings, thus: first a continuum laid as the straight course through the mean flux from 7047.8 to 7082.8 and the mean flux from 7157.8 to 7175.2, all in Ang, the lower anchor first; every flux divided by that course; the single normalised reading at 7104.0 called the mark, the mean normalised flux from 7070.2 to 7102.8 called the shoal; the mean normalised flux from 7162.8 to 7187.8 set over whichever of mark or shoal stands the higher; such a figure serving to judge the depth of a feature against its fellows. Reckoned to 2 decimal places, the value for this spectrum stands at 1.03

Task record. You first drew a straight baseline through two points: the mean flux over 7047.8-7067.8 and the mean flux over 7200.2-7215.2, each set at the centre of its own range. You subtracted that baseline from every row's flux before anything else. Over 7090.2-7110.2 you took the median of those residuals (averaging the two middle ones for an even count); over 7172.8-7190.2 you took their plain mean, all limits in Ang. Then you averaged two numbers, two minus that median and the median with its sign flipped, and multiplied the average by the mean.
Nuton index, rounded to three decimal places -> -0.065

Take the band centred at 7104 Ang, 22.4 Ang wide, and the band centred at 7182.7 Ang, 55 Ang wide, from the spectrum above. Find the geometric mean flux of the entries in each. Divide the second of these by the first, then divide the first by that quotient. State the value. 4.13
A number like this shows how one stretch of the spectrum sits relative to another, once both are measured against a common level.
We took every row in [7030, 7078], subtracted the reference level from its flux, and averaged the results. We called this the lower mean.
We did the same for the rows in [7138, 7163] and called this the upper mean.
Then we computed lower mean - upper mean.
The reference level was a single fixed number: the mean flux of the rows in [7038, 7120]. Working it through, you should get 0.44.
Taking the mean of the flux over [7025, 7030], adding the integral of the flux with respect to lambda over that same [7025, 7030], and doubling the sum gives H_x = 53.6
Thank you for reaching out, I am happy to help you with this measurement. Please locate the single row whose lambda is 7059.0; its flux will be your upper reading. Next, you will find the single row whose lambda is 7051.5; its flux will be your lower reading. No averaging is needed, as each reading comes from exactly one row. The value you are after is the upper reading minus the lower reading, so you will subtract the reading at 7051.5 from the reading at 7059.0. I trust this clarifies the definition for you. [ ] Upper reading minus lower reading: -0.12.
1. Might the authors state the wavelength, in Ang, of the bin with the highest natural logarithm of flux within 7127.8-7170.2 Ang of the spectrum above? 7129.0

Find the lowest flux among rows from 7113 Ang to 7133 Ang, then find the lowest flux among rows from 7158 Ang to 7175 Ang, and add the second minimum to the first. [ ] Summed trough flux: 8.0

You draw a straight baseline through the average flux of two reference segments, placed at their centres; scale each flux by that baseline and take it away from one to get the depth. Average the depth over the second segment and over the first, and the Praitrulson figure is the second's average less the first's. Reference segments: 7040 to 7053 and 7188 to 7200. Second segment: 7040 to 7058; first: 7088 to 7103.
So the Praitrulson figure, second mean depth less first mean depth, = -0.04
